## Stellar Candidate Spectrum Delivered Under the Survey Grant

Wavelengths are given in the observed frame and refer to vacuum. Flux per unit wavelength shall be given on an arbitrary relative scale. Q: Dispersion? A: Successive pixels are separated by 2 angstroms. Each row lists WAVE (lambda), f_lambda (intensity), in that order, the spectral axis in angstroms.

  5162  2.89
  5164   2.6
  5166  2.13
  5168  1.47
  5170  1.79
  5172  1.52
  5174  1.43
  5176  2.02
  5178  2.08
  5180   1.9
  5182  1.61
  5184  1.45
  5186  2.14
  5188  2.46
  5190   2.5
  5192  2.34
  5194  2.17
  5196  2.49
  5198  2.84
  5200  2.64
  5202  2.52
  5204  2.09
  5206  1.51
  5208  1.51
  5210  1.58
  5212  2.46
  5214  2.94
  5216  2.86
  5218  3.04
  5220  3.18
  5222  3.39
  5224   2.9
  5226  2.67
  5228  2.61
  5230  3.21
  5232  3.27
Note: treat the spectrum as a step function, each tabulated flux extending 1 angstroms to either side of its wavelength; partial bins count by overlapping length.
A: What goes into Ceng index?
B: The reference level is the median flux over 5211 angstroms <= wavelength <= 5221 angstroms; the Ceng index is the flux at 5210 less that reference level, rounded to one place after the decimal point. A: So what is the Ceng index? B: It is -1.4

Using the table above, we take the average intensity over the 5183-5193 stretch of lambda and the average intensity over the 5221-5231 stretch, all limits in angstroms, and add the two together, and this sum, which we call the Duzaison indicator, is 5.13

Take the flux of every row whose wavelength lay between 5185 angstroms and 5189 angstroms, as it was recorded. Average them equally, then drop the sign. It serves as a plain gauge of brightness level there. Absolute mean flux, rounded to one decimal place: 2.3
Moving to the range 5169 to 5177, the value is 1.7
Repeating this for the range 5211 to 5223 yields 3.0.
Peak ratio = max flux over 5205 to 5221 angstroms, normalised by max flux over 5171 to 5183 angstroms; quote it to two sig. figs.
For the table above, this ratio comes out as 1.5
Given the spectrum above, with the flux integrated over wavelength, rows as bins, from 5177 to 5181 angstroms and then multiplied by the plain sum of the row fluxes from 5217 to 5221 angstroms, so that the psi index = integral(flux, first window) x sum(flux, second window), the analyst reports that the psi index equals 50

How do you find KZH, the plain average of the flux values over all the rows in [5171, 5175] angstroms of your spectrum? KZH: 1.5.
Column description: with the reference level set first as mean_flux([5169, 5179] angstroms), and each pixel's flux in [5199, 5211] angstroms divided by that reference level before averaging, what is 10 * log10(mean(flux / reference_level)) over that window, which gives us 0.5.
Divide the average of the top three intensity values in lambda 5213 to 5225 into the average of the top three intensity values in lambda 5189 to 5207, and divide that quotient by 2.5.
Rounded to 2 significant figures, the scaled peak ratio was 0.33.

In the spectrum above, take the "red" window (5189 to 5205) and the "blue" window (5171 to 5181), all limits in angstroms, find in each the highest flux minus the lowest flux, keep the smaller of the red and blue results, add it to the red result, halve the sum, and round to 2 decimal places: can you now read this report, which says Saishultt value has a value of 0.70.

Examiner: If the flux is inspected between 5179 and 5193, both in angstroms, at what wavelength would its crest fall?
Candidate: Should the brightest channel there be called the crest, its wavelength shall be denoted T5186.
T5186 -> 5190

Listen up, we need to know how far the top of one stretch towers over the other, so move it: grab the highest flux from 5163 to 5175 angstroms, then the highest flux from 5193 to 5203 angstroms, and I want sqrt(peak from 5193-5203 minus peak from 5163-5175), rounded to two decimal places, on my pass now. 0.49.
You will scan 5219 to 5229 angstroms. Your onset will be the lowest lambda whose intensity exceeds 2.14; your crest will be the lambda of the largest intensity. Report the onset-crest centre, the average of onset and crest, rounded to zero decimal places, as 5221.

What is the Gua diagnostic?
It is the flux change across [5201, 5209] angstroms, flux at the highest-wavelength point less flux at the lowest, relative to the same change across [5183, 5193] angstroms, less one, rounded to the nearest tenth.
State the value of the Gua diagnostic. -2.1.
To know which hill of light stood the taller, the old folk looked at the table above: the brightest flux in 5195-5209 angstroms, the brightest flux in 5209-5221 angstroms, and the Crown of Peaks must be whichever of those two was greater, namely 3.18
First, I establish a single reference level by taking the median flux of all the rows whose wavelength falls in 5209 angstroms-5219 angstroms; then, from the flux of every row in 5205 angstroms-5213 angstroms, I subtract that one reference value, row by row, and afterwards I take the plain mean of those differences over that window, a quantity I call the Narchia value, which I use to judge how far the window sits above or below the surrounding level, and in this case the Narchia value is -1.1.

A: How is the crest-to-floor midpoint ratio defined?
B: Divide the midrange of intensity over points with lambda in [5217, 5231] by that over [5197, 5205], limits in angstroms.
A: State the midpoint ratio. 1.2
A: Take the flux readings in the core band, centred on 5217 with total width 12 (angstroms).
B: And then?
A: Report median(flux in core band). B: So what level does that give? 3.0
